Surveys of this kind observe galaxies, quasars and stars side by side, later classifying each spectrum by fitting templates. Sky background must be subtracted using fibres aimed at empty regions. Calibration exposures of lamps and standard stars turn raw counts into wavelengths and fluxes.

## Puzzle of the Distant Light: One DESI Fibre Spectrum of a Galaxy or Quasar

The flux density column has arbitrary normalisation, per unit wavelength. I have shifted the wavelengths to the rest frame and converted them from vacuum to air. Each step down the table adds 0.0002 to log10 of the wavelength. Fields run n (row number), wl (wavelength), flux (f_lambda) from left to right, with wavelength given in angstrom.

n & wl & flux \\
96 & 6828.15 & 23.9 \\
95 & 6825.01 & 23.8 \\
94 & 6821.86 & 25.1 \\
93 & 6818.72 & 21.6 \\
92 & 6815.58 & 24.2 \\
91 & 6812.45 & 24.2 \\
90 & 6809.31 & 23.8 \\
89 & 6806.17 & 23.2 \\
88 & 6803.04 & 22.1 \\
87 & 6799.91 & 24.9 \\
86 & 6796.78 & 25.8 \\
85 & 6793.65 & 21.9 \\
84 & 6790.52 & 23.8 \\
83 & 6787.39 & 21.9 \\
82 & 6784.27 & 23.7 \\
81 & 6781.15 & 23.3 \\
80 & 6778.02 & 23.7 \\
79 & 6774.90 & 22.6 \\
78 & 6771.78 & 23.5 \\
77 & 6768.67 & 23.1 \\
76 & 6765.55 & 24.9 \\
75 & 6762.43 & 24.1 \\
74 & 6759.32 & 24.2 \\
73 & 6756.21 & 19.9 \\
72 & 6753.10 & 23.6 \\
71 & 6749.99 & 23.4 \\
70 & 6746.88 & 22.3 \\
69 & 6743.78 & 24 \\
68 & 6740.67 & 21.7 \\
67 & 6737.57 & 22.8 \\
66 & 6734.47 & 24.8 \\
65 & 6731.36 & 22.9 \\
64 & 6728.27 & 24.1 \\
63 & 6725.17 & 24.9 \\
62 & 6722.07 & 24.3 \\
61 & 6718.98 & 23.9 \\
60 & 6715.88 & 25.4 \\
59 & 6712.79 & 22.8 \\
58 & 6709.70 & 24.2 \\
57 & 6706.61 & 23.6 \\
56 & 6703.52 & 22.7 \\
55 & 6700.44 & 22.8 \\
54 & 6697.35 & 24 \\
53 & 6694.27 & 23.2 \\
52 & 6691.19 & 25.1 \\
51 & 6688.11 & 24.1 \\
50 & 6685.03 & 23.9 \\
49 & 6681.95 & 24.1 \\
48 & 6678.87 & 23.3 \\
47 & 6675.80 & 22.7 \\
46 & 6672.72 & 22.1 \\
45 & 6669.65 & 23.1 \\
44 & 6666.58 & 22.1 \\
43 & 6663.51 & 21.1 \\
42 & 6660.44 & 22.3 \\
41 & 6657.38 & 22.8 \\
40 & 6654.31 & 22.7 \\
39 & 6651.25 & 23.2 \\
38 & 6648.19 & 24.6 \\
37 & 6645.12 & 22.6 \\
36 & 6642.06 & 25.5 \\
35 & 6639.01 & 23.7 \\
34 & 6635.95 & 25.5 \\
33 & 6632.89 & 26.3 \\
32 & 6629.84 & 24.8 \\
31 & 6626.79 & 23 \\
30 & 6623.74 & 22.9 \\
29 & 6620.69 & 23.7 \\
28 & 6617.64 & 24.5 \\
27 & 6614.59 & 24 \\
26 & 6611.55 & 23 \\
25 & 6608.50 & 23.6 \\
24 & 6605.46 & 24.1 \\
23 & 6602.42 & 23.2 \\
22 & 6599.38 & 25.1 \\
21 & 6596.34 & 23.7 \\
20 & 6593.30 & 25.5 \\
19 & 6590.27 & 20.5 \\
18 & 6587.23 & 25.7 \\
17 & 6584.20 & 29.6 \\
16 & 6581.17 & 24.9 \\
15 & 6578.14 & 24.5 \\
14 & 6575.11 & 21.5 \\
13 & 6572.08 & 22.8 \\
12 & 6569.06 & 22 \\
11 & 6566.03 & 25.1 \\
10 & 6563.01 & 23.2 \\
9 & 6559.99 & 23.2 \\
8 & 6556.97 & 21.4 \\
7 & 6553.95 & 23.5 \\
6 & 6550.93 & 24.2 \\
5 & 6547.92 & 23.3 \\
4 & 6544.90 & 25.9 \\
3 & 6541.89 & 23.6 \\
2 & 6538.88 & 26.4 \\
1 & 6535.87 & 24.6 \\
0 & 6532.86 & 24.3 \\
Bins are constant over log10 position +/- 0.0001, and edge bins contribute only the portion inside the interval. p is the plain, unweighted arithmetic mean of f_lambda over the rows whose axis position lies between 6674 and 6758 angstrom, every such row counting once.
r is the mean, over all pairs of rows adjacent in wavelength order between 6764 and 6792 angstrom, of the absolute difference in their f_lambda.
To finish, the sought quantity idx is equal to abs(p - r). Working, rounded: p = 23.50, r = 1.1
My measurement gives 22.4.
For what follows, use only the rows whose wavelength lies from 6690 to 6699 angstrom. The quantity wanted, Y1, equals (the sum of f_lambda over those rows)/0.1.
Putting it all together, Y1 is 723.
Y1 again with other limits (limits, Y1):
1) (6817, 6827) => 705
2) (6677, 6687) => 713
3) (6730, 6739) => 705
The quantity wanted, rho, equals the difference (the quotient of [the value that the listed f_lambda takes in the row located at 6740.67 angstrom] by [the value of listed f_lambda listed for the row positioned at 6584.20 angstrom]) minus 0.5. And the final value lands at 0.23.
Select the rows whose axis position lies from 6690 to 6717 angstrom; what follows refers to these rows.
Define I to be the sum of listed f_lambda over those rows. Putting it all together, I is 214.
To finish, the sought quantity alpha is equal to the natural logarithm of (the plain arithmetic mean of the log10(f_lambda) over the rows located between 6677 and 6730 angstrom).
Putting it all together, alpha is 0.321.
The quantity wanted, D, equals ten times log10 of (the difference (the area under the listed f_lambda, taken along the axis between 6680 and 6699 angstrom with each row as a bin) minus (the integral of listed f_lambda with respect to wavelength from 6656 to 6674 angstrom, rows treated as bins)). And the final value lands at 17.5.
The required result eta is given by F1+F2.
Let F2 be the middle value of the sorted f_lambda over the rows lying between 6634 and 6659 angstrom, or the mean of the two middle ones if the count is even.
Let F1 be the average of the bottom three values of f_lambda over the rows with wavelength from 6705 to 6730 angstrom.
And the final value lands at 46.9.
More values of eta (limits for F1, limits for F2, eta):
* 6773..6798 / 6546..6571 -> 45.4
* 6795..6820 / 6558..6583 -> 45.5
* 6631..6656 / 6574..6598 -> 47.5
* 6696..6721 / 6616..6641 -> 46.9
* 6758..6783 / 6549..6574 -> 46.2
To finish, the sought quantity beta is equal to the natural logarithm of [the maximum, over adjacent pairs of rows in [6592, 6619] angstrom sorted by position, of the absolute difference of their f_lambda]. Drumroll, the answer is 0.6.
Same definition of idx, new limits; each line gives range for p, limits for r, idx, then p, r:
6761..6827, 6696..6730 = 22.6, 23.58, 1.0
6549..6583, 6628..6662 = 22.0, 23.30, 1.3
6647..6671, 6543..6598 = 20.4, 22.74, 2.3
